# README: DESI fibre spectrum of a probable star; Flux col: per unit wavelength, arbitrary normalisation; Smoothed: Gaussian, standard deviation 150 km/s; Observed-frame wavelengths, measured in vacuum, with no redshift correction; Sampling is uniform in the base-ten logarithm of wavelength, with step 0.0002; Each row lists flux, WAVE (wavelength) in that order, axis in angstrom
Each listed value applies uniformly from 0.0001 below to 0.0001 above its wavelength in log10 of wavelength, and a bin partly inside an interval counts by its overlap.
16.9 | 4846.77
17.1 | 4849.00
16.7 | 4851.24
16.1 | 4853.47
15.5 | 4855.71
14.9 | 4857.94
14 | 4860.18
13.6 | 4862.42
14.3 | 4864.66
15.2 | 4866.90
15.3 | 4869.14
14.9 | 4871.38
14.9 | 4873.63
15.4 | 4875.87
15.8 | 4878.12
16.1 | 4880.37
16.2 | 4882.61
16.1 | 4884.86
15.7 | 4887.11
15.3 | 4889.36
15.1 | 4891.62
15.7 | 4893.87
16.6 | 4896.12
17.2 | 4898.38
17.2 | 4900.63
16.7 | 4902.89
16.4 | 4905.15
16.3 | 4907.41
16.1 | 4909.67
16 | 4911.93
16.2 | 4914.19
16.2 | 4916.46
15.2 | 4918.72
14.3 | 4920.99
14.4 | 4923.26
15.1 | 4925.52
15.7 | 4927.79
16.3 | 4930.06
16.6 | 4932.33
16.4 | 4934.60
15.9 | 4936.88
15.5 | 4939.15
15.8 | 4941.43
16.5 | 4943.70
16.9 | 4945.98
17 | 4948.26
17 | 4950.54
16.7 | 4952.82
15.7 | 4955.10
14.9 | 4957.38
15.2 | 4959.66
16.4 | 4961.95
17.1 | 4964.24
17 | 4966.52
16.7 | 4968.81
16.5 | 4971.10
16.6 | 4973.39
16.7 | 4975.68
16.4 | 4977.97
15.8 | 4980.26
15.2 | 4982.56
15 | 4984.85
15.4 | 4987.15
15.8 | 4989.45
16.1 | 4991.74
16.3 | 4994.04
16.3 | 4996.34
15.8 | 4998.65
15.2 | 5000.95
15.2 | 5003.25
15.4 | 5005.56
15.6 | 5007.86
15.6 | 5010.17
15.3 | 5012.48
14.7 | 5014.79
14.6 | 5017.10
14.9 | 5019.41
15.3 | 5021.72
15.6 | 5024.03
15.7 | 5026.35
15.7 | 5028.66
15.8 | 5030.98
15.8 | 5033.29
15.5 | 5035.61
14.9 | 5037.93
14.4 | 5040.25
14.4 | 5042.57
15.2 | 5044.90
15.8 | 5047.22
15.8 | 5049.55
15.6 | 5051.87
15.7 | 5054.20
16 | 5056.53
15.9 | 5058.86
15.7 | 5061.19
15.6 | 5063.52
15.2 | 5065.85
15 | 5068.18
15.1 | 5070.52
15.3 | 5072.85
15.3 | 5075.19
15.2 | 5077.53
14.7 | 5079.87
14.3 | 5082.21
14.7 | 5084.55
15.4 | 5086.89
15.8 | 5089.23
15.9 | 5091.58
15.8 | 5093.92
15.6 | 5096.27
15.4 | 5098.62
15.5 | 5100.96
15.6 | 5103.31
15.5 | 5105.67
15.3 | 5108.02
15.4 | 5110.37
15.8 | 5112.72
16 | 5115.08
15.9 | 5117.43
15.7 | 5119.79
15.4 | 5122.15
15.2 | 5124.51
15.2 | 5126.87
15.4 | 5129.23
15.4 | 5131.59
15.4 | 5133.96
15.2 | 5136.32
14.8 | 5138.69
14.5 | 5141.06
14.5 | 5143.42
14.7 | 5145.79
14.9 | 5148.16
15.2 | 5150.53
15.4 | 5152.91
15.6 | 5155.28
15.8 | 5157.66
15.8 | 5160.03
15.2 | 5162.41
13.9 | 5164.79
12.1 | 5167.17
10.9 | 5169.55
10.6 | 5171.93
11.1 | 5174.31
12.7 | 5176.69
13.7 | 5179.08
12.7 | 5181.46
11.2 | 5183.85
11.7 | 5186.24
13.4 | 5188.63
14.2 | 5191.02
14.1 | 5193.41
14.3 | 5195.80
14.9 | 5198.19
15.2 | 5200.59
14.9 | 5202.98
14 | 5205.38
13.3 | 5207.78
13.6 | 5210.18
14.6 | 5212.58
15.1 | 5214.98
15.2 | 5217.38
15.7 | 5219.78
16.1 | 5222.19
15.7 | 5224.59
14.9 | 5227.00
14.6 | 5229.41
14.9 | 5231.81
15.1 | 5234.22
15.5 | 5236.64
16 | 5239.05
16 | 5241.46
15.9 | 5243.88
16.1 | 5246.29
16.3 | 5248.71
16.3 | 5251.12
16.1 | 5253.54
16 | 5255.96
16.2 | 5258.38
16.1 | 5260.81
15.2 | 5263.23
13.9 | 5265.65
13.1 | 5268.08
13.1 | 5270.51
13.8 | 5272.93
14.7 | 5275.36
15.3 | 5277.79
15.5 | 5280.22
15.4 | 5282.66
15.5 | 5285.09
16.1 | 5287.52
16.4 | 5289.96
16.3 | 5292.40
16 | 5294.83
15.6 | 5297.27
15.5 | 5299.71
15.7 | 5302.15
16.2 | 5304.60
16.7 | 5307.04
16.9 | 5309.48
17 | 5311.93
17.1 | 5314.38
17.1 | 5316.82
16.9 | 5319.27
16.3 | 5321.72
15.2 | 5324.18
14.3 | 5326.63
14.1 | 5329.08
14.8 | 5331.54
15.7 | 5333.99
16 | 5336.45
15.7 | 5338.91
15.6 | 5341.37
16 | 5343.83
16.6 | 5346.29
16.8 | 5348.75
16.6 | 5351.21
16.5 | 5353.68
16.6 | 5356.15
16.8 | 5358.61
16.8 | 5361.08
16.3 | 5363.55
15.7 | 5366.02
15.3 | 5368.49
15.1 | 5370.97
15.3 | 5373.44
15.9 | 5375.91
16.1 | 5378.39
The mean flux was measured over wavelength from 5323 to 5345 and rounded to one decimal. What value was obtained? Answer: 15.3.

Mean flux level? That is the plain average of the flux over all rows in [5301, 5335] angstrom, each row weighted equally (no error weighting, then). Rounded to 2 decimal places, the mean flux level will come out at 16.00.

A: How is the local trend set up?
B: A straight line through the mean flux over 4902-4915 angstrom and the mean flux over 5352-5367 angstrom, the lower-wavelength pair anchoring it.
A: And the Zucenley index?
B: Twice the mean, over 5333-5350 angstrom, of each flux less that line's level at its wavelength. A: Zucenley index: -0.8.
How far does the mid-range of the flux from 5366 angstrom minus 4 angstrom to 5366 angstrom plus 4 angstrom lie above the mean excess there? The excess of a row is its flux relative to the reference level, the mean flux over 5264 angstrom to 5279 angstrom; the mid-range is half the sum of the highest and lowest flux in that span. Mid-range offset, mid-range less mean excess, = 14.0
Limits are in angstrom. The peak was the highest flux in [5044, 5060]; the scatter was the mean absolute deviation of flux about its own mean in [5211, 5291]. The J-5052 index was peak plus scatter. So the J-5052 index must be 16.7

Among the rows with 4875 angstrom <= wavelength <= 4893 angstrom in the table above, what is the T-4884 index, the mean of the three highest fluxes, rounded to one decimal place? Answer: 16.1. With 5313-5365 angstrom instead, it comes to 17.0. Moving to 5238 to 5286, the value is 16.3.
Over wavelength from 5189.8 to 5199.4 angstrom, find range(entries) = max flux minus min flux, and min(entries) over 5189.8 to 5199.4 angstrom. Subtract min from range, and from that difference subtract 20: -33.3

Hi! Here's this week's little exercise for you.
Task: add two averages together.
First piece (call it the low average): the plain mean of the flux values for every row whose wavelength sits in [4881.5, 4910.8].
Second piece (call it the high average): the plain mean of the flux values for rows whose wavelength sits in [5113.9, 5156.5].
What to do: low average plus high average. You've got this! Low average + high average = 31.4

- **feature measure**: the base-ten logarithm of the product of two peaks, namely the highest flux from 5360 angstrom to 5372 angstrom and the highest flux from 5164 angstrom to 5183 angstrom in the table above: 2.37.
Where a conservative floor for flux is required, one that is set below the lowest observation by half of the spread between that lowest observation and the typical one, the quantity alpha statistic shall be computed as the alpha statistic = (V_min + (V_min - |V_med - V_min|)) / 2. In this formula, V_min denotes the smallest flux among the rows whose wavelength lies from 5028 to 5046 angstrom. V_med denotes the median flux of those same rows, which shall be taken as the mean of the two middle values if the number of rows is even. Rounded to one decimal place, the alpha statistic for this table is 13.9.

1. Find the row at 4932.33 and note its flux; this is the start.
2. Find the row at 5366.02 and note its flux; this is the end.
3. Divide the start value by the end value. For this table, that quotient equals 1.06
